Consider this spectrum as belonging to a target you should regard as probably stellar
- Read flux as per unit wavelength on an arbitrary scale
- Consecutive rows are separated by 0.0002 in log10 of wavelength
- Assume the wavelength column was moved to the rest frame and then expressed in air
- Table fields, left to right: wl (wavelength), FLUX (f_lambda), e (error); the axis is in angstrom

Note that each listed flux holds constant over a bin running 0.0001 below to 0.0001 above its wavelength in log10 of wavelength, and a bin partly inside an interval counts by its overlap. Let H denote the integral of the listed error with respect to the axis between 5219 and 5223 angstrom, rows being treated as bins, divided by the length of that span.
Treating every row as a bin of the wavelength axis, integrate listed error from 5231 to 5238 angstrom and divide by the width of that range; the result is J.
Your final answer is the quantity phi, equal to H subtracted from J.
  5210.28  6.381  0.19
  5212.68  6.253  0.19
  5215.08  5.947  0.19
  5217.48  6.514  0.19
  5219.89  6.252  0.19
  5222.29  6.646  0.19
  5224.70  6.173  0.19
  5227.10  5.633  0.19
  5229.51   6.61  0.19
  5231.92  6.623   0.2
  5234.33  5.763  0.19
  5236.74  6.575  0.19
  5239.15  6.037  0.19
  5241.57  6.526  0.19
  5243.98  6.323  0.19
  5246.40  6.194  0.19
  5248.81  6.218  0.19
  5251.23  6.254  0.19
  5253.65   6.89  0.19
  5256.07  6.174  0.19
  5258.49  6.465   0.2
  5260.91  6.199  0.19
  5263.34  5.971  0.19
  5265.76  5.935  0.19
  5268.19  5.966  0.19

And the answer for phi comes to 0.003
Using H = 0.190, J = 0.193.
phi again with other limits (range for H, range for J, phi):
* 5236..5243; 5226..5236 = 0.002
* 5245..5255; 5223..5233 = 0.002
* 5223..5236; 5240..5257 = -0.002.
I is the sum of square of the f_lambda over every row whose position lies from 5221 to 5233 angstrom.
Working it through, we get 202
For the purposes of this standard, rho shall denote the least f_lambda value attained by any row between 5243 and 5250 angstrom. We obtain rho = 6.194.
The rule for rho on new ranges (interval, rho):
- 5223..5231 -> 5.633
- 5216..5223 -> 6.252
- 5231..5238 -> 5.763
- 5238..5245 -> 6.037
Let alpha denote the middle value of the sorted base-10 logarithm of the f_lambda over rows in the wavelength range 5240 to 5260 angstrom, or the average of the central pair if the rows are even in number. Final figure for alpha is 0.799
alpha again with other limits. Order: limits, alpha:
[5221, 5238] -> 0.818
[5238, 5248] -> 0.796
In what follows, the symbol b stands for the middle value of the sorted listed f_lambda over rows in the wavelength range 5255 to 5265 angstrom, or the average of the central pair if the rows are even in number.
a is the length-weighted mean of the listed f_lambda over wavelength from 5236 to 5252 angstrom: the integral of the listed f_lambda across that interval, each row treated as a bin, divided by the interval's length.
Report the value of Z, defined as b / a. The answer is 0.98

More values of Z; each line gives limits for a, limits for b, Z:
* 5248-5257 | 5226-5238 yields 1.03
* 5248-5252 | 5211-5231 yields 1.00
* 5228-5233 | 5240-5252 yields 0.95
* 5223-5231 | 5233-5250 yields 1.01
